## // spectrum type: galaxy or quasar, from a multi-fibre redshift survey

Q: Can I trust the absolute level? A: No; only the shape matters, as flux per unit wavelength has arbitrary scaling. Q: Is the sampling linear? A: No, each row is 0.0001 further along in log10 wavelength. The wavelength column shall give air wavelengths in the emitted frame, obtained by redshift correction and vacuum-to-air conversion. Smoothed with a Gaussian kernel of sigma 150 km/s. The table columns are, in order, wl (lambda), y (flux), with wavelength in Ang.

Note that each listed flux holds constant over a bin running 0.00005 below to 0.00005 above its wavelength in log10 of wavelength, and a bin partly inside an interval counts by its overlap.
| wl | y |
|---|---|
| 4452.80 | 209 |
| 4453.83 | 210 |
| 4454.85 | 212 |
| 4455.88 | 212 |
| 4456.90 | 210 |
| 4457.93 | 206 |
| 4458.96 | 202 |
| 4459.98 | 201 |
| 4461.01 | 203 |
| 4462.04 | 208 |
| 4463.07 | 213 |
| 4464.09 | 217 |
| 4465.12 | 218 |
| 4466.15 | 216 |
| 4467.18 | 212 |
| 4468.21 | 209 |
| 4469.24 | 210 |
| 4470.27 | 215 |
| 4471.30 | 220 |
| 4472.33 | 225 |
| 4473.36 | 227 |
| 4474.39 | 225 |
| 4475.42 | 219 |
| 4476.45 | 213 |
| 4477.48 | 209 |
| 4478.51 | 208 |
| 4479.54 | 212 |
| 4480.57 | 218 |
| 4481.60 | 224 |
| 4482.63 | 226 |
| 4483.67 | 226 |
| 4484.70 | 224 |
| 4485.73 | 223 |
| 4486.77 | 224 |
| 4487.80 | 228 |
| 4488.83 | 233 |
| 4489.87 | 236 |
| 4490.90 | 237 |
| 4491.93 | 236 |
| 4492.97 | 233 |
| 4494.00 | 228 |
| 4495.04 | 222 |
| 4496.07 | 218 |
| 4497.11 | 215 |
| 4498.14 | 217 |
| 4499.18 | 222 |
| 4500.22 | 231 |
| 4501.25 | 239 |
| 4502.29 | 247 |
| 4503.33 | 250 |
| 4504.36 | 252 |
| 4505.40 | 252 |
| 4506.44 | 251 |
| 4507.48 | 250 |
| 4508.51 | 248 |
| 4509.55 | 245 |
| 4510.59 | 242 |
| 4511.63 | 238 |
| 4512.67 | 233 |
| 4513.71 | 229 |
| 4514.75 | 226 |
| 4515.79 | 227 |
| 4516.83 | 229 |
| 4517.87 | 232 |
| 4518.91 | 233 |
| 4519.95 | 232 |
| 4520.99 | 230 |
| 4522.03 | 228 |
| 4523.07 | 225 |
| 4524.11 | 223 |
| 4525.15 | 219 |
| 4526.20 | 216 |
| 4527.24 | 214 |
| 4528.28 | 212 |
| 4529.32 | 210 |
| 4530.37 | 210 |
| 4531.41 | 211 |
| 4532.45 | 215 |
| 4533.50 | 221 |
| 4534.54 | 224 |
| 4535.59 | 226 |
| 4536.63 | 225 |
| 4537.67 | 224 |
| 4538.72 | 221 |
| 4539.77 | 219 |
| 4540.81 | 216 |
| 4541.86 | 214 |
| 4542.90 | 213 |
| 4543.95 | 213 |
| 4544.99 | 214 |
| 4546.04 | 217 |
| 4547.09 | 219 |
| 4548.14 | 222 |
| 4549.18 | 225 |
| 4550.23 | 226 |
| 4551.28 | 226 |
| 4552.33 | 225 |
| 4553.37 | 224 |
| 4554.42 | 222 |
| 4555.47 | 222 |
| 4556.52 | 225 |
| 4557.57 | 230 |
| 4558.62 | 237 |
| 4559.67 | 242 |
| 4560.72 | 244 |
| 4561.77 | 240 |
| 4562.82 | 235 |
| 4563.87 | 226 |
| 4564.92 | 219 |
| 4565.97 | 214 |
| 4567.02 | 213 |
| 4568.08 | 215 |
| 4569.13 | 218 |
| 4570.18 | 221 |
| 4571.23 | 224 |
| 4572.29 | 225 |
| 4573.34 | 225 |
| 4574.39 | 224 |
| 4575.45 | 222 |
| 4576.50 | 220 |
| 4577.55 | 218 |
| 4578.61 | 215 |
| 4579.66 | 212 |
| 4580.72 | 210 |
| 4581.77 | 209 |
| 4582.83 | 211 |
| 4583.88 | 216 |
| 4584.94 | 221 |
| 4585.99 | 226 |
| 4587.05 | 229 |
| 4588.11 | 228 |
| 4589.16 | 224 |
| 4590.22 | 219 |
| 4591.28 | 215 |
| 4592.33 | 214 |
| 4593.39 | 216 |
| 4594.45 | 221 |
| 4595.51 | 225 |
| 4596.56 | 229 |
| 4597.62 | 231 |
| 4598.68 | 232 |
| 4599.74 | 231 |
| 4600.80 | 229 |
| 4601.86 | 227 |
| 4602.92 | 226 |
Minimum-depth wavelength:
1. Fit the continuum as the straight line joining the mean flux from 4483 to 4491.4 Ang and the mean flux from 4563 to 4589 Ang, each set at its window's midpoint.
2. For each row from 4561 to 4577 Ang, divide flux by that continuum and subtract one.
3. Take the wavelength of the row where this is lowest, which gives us 4567.02 Ang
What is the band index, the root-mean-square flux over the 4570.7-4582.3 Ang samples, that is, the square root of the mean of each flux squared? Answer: 218.6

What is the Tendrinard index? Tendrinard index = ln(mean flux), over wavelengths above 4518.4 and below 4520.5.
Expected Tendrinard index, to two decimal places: 5.45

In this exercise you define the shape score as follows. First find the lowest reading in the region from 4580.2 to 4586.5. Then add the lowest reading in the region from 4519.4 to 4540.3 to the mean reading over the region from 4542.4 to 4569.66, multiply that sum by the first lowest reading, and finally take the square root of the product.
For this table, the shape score 301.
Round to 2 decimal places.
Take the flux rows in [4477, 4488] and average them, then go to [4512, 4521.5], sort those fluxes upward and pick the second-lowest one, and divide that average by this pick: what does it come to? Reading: 0.97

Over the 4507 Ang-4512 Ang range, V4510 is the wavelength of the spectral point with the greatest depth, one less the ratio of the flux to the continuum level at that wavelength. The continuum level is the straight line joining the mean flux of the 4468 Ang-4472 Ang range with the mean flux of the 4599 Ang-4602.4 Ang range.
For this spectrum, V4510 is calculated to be 4511.63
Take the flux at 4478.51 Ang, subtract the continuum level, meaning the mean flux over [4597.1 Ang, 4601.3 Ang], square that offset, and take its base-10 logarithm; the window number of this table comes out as 2.71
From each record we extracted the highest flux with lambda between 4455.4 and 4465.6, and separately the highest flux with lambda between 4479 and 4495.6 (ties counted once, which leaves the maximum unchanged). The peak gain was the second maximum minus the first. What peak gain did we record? 19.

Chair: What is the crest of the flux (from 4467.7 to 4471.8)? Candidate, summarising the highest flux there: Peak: 220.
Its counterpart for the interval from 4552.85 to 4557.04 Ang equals 225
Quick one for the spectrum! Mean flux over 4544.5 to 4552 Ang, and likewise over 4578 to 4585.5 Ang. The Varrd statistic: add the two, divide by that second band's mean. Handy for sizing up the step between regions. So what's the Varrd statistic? 2.04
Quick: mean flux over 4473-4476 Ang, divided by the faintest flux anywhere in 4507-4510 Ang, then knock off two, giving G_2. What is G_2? -1.09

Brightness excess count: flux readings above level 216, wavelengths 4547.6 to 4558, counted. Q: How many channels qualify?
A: 10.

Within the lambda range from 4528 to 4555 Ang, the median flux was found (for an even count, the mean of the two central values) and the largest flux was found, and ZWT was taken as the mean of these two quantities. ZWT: 223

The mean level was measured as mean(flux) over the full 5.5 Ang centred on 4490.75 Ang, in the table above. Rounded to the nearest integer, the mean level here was 235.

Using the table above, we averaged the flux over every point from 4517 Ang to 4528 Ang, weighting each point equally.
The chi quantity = 225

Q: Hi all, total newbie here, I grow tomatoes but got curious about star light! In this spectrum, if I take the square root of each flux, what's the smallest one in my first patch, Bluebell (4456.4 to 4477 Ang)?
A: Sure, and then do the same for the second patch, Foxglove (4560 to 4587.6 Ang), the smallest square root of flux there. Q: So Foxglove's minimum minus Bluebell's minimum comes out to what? 0.3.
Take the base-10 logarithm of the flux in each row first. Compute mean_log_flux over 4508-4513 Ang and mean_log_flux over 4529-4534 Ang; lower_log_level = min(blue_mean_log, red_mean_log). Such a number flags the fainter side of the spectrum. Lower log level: 2.33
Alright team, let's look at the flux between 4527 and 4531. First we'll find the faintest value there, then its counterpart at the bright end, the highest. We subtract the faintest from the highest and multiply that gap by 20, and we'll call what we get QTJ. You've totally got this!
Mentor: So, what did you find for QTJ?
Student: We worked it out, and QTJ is 80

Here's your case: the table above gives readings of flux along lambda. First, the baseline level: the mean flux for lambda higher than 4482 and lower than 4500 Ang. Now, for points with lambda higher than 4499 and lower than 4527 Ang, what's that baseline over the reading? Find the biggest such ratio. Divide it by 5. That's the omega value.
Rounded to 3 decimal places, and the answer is 0.210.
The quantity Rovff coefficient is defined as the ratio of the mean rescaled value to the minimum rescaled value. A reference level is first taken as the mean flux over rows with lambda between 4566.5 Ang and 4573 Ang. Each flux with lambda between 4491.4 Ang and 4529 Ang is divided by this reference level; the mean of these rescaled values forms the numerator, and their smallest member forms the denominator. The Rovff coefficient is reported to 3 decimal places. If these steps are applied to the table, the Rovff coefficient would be 1.093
